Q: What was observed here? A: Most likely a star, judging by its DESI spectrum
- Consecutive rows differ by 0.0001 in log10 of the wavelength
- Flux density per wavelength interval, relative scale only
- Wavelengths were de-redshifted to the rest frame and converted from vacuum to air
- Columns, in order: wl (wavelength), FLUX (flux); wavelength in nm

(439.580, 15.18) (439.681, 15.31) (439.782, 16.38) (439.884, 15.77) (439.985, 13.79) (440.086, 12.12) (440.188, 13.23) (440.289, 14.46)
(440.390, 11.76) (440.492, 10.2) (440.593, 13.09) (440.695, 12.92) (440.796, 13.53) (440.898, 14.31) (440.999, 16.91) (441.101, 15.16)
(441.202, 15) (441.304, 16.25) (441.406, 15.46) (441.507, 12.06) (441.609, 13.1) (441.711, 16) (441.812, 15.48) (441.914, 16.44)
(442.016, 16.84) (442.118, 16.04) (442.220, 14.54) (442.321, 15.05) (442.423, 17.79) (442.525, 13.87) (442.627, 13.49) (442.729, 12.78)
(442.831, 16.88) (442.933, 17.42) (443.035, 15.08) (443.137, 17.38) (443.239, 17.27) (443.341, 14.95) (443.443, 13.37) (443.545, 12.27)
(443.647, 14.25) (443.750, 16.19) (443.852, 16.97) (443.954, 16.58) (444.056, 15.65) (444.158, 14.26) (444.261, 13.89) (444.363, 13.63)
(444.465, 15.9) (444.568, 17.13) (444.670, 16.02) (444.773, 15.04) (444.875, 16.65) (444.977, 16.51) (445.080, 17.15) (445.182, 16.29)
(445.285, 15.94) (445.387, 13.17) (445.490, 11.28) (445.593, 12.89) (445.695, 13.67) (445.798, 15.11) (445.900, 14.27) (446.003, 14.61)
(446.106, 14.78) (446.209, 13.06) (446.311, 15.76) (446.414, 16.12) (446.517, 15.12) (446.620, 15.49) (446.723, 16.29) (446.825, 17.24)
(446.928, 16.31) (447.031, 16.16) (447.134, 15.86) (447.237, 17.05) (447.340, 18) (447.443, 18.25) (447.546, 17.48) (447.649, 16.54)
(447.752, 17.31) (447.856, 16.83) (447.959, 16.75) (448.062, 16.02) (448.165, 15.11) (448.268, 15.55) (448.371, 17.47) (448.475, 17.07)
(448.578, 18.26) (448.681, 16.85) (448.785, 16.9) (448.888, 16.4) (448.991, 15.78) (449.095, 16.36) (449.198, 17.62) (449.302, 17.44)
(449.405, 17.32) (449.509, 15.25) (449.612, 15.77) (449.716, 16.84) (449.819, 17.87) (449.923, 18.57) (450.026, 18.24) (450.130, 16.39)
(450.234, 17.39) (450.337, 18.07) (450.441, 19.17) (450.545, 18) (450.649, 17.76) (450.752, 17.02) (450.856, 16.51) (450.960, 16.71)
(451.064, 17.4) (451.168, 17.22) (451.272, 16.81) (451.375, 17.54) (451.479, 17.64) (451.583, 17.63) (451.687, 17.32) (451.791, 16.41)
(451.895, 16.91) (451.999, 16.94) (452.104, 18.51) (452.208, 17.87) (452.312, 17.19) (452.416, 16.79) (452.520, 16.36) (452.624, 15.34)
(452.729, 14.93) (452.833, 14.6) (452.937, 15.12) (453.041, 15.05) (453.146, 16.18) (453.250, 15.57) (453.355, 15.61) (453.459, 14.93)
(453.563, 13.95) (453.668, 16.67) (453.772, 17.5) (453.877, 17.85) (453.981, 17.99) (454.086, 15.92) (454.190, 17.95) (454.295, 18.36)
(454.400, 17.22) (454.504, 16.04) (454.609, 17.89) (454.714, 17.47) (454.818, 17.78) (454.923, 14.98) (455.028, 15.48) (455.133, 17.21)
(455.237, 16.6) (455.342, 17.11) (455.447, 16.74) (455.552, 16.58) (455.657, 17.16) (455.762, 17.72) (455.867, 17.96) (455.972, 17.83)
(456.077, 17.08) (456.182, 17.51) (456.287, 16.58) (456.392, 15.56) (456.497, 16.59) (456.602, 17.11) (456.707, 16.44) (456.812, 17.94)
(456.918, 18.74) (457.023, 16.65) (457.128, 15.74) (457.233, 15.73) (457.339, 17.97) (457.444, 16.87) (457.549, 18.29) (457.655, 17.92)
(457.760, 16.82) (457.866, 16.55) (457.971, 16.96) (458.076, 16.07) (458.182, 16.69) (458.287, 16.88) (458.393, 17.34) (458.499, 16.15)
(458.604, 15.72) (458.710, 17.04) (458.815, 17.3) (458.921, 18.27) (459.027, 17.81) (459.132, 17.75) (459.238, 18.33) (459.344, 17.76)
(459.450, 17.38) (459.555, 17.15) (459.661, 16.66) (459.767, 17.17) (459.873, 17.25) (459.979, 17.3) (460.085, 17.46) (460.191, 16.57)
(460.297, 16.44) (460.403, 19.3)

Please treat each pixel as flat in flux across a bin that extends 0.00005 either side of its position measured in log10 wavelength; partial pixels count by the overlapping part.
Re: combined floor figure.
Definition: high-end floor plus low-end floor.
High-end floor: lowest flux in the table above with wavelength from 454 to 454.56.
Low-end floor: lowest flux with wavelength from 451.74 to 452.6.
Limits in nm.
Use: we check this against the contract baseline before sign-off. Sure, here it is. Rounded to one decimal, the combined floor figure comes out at 32.3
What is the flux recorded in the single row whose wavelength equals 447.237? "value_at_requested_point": 17.05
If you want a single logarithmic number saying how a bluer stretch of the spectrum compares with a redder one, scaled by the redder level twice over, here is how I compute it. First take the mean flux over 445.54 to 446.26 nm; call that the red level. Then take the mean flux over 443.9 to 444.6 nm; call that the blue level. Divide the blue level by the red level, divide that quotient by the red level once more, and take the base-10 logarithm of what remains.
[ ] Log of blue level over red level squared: -1.11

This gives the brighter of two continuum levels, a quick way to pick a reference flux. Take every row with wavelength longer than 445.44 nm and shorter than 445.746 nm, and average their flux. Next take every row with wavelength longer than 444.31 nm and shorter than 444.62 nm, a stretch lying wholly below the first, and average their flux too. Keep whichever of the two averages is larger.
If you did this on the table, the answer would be 15.6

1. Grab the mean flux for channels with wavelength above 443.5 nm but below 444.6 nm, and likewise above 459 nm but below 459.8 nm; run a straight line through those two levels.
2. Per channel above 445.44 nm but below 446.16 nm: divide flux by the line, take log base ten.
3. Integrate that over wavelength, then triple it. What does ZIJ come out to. -0.11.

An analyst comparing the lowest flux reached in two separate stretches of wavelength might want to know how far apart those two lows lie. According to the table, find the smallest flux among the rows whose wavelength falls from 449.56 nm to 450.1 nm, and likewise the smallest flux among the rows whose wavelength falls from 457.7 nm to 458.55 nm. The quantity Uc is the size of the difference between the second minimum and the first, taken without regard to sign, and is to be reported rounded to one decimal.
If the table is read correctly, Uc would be 0.3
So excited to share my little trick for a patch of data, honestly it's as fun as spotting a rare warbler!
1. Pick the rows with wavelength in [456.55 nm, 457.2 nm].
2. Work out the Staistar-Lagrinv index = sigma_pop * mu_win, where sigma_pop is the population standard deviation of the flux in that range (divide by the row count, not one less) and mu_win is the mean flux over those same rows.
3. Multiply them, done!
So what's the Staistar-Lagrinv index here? 17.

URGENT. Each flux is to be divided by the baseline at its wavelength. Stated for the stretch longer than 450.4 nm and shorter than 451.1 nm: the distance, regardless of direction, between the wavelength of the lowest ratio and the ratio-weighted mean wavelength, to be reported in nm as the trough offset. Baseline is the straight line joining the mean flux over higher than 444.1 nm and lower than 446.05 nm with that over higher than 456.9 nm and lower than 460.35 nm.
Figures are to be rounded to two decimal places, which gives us 0.11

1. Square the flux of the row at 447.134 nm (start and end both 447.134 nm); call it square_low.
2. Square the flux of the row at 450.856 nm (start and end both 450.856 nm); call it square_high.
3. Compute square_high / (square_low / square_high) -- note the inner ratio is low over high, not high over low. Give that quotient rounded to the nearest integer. 295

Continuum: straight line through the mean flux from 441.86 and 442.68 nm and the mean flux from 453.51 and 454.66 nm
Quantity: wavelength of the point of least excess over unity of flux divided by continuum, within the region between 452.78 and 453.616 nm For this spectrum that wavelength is 453.563 nm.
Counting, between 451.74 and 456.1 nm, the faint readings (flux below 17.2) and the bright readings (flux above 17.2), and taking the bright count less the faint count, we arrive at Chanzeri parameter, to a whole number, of -12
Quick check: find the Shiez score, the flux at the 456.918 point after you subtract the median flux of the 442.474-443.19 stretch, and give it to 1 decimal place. 3.7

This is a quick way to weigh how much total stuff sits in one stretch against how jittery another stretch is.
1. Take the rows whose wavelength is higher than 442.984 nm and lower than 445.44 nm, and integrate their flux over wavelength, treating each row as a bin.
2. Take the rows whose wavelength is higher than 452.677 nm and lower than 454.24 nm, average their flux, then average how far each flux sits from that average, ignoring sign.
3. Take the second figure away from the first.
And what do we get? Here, 37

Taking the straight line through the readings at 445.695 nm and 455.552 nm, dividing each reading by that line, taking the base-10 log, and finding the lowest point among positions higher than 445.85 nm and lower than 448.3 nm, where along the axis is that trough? 446.209 nm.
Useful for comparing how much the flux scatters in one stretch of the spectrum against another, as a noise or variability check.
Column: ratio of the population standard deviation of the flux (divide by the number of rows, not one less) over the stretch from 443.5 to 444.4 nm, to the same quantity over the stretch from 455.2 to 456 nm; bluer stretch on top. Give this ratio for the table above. 2.8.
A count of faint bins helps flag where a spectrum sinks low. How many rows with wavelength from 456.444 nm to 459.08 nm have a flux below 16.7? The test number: 10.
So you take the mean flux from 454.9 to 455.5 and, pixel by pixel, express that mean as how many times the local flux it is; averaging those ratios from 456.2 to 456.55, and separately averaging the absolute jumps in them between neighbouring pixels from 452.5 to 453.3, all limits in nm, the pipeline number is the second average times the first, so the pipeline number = 0.040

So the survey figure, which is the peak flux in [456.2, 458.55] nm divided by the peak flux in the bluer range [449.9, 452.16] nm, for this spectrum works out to 0.98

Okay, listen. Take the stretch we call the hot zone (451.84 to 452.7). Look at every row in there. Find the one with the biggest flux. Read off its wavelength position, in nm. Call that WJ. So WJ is 452.104 nm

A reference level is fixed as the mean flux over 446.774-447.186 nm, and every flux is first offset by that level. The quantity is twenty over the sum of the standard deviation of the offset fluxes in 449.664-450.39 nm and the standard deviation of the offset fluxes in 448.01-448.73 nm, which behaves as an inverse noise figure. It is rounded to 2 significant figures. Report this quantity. 11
